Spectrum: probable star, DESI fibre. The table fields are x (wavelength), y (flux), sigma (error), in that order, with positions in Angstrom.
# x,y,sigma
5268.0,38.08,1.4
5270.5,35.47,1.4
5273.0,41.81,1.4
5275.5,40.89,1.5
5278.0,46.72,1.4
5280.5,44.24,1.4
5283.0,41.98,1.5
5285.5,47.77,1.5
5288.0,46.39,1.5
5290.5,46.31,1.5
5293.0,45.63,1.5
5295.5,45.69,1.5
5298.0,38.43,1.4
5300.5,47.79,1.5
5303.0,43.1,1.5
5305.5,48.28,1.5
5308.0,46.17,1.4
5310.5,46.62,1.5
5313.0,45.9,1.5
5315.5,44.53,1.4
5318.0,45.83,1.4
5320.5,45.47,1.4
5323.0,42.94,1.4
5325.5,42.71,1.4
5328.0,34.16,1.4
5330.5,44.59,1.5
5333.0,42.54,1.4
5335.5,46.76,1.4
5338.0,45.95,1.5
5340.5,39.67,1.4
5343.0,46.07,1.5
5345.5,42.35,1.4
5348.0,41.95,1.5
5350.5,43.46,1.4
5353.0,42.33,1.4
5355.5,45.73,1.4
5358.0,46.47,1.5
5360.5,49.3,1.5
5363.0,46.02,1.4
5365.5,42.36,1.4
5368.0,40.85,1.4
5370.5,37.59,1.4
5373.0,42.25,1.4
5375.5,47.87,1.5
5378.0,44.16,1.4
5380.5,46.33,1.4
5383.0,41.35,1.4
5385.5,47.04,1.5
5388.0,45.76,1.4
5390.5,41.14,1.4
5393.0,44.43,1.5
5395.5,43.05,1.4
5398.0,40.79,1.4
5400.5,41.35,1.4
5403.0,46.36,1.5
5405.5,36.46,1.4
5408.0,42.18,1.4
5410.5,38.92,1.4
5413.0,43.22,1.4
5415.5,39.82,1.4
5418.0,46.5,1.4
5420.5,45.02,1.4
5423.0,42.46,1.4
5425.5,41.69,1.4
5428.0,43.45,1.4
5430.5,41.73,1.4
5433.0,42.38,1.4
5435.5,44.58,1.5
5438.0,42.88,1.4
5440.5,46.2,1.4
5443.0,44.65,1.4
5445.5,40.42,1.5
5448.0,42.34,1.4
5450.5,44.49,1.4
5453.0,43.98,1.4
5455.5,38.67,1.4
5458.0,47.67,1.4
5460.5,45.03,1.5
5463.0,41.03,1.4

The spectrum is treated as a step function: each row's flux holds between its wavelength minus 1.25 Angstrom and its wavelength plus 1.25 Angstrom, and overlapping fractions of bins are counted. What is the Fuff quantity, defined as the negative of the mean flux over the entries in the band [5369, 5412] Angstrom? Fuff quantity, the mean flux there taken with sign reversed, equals -42.8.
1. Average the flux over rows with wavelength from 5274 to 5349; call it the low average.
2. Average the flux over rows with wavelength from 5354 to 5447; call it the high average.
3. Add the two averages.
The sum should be 87.6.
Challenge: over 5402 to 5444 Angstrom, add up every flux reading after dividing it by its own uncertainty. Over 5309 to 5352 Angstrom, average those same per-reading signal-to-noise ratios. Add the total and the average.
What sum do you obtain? 546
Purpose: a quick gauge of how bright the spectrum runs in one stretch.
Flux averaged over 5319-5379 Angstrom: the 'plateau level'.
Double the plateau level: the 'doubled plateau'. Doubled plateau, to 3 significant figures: 87.0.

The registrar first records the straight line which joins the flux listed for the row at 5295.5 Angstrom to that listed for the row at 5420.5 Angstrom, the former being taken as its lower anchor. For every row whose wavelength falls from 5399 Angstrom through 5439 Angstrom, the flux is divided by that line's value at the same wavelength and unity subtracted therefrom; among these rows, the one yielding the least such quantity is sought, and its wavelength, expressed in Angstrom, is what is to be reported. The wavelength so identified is 5405.5 Angstrom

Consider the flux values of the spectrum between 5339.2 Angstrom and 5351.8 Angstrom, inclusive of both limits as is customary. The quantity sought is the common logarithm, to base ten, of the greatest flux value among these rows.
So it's 1.66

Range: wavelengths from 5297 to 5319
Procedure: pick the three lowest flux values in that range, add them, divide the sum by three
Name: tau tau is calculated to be 42.0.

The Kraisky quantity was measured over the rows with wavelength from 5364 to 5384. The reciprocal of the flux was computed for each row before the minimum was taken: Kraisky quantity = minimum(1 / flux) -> 0.0209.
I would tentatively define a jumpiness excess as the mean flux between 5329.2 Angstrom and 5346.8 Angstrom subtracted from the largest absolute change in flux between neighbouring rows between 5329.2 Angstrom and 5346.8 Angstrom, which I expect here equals -37.6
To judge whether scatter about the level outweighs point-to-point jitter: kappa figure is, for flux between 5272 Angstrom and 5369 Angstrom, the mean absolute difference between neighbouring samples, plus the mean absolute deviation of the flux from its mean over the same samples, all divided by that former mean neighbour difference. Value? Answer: 1.78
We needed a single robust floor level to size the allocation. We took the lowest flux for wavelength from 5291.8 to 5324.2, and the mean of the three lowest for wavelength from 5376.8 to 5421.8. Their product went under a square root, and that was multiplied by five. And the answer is 192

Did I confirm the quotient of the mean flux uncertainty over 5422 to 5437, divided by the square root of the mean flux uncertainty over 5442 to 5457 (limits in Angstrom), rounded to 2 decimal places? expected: 1.19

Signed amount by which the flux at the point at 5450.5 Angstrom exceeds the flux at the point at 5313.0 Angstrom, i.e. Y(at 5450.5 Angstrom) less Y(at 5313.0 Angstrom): -1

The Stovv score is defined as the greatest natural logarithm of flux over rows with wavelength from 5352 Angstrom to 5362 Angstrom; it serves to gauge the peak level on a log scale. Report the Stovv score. 3.898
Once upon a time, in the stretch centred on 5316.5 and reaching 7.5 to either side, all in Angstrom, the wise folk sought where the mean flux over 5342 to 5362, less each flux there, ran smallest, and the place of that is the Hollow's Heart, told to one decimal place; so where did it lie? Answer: 5310.5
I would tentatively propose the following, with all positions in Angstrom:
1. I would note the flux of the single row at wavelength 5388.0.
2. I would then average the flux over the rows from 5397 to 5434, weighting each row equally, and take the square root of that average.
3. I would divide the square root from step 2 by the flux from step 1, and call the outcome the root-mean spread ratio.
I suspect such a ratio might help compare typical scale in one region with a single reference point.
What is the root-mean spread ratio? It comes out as 0.142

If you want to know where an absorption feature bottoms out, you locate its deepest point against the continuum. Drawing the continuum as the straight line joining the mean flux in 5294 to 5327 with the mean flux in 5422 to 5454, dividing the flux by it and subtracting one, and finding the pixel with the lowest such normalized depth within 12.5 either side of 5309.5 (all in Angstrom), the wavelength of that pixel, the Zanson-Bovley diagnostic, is 5298.0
